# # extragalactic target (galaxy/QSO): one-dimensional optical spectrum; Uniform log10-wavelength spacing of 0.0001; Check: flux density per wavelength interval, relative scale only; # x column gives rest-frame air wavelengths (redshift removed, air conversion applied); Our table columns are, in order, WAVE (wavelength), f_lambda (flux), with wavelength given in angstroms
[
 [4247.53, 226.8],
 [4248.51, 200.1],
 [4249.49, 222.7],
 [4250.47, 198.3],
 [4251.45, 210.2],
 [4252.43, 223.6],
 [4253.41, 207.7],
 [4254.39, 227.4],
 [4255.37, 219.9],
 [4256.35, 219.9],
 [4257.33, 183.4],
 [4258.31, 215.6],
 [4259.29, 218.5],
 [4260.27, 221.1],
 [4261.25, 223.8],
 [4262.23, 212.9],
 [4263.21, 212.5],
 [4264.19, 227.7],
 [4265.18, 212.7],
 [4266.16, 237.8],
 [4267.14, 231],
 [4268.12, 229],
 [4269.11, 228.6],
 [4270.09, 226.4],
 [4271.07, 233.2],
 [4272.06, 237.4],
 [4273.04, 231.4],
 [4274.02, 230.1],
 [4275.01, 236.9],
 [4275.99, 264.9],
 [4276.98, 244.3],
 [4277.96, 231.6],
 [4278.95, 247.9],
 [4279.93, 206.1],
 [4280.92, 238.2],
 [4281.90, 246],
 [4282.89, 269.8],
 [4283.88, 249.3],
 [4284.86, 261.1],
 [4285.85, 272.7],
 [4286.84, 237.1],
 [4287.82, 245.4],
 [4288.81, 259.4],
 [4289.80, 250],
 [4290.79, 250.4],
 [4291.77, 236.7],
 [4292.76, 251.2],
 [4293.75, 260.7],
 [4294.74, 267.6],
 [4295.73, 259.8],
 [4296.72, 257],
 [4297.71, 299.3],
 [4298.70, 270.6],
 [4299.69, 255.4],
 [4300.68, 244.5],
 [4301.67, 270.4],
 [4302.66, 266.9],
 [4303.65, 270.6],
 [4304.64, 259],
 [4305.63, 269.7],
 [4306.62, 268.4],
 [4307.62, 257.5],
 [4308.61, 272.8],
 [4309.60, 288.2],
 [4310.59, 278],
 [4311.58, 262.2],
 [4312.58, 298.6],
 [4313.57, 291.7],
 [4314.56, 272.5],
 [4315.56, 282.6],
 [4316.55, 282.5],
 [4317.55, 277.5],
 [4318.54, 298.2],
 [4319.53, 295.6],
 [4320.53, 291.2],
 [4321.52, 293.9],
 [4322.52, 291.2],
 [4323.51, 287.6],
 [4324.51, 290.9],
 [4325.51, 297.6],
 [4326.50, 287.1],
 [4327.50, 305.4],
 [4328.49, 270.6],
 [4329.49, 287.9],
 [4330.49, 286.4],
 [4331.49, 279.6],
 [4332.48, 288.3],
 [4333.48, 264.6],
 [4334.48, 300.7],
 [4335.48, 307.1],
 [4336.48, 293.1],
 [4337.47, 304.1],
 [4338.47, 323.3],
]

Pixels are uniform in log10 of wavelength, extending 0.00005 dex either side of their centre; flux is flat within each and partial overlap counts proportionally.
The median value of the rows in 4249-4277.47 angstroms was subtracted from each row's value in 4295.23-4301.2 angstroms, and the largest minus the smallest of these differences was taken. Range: 55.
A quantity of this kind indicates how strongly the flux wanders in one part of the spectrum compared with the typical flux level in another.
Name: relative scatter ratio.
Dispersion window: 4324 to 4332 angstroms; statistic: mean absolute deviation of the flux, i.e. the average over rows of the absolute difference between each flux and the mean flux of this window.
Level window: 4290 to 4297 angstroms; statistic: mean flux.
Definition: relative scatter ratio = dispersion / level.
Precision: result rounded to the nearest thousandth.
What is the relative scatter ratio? 0.029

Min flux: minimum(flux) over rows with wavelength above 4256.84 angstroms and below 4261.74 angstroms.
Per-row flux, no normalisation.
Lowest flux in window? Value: 183.4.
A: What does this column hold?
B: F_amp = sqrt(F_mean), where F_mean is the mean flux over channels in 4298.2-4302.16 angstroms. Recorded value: 16.1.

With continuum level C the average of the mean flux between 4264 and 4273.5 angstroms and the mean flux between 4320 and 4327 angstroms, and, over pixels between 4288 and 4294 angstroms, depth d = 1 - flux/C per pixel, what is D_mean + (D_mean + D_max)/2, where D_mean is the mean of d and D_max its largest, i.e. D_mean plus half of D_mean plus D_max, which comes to 0.10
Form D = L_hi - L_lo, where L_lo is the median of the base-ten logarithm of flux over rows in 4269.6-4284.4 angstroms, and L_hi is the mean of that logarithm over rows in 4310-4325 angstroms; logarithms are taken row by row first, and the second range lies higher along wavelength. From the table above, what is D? 0.081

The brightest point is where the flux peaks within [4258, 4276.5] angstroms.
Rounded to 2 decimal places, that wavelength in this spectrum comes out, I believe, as 4275.99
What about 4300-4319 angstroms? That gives 4312.58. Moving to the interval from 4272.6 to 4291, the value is 4285.85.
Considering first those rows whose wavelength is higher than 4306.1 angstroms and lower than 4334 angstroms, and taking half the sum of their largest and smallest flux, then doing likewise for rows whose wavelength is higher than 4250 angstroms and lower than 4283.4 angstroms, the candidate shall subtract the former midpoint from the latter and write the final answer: -55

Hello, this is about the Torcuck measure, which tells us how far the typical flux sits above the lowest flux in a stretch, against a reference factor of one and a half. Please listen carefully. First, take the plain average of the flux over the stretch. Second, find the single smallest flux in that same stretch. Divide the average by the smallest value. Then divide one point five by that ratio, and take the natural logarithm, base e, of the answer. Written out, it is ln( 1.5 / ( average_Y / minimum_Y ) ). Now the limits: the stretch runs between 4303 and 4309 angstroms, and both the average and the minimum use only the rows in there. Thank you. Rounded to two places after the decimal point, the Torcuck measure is 0.37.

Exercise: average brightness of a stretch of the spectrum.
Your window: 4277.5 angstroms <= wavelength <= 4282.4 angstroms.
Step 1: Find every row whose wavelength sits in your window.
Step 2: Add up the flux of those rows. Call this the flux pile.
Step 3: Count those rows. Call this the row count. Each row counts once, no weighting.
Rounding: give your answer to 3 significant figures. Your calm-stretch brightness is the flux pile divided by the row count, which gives 234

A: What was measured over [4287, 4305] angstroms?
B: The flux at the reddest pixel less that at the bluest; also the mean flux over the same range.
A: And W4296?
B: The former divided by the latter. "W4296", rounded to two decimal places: 0.05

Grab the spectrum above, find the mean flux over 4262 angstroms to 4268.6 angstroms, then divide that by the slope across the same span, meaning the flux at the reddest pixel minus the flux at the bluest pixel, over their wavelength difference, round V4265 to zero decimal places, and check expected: 82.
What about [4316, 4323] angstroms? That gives 199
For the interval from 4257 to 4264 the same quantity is 43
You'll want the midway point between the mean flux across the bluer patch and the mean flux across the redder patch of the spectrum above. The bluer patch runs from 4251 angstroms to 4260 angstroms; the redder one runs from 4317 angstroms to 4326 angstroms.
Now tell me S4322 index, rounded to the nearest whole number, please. 253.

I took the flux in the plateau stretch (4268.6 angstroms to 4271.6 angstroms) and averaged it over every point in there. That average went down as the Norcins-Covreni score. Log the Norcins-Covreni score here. 229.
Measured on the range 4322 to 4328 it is 293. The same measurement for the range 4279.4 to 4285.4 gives 245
